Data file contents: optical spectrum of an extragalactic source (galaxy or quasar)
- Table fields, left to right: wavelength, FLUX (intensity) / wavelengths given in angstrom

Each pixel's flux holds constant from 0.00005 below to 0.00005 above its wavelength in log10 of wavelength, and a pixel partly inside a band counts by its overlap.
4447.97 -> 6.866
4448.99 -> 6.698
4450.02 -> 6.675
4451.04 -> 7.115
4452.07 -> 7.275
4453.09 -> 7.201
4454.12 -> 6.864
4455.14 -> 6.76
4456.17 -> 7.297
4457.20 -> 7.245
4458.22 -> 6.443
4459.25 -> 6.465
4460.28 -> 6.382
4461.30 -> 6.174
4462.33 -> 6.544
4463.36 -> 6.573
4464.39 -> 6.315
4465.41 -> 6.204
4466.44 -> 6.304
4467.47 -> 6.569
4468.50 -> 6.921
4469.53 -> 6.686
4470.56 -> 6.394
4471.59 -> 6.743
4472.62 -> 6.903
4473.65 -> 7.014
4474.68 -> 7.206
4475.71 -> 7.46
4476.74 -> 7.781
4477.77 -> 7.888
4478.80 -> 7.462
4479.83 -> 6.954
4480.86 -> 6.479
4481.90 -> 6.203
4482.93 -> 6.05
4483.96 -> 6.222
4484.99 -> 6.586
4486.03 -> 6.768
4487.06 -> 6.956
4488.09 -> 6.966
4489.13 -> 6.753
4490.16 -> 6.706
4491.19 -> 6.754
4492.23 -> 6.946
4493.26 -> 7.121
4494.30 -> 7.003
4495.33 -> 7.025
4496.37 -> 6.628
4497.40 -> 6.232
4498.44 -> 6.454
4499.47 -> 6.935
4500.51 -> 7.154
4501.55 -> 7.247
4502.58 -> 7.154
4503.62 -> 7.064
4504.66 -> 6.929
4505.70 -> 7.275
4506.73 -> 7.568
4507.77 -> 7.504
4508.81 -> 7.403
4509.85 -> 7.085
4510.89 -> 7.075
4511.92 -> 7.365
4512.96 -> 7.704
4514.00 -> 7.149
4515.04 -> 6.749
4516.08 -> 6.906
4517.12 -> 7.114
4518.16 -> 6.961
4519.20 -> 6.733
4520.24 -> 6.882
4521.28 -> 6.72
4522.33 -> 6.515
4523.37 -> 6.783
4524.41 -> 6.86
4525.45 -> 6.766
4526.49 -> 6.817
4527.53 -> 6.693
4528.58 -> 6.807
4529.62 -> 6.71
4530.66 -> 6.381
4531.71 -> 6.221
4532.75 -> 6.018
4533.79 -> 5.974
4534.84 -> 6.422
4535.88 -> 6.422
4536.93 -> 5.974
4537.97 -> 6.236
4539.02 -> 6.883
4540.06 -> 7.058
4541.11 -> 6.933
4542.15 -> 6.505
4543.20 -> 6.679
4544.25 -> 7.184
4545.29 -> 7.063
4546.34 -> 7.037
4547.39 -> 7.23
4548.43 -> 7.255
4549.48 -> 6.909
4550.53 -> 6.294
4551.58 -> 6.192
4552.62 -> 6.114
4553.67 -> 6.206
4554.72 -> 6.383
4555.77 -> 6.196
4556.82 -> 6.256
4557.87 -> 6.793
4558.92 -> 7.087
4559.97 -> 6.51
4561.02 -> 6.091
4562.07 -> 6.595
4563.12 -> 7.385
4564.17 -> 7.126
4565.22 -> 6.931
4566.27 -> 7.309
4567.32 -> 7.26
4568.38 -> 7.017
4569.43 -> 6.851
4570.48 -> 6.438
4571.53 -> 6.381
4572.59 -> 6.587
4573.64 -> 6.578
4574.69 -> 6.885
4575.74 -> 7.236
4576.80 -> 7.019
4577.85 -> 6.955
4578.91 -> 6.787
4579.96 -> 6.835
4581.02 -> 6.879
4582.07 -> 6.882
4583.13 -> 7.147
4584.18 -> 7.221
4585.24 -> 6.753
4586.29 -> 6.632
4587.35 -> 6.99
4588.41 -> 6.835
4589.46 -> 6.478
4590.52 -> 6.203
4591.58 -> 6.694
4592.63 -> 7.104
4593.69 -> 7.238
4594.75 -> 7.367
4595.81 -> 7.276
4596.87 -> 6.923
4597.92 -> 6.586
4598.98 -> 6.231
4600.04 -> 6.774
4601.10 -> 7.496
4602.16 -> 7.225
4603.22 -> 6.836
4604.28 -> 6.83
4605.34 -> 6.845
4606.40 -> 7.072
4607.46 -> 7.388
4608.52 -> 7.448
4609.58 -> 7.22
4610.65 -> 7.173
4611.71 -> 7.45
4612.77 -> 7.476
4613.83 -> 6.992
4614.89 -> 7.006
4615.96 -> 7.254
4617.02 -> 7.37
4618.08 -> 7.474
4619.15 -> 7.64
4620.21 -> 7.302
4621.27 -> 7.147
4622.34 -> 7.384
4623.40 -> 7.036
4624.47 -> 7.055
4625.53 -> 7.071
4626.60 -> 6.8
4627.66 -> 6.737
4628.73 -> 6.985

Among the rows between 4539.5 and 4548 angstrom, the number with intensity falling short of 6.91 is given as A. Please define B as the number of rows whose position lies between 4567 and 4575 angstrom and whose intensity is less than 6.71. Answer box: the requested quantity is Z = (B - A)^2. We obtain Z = 4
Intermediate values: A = 2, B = 4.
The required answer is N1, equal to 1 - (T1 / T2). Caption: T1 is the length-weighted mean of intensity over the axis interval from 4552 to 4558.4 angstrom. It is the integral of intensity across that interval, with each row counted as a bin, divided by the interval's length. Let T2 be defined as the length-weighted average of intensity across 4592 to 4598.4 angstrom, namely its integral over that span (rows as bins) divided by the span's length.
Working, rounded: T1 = 6.33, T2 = 7.09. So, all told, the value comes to 0.108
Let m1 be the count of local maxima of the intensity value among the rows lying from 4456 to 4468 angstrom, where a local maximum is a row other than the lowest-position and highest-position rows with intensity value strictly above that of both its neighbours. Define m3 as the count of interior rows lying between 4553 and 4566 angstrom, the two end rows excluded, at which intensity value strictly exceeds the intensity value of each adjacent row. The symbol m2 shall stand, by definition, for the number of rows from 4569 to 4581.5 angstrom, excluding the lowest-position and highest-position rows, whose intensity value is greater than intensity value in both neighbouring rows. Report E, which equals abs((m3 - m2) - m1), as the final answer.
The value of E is 1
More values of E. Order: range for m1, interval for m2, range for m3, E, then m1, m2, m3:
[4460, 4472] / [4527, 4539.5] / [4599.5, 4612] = 1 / 2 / 1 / 2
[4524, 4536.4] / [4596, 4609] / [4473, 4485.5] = 2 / 2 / 1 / 1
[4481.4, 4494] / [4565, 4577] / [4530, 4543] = 3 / 1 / 3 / 1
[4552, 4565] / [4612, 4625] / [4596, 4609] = 4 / 3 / 2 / 1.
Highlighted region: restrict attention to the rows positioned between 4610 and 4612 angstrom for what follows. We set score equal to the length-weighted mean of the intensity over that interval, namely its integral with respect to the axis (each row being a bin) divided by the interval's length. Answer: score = 7.27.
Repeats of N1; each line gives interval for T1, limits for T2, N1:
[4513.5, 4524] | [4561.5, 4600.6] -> 0.004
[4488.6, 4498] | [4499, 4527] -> 0.037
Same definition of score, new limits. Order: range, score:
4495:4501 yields 6.73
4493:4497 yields 6.91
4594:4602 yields 6.97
